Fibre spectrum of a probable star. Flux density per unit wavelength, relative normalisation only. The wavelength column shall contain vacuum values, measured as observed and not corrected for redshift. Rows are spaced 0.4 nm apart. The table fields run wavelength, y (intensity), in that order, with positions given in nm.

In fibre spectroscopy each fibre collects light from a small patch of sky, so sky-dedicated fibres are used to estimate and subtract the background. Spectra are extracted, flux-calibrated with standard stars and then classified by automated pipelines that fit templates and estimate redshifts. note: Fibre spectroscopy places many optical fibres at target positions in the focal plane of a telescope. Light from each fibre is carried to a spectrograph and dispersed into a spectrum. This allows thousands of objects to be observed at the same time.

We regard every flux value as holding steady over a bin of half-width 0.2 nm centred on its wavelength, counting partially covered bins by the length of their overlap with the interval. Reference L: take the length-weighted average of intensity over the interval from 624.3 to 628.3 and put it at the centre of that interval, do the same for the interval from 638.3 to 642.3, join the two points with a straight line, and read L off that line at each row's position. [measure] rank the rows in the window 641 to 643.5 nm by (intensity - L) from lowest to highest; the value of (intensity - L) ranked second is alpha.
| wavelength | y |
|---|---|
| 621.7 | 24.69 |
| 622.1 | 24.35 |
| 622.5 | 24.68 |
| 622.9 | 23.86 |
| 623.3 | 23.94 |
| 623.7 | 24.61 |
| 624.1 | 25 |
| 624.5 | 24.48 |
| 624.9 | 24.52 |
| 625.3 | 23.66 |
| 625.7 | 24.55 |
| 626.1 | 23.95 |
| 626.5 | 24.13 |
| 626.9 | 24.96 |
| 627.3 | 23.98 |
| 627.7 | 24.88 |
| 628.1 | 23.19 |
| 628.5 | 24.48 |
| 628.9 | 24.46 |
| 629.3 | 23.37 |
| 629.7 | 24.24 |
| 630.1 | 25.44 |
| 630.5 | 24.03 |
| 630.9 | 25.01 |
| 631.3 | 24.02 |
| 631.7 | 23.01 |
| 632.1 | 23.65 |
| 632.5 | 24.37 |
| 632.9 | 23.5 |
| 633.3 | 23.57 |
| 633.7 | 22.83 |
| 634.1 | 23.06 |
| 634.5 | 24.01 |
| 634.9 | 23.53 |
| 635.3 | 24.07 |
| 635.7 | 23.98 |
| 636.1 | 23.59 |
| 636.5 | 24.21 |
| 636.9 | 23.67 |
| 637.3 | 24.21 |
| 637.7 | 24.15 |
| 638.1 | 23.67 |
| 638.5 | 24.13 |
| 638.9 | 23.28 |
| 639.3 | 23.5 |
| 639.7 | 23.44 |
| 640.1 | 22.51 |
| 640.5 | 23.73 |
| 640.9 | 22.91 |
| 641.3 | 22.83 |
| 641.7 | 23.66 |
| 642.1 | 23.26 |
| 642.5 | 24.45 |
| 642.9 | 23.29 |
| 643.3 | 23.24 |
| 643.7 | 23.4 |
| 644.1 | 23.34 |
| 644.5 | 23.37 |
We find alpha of 0.05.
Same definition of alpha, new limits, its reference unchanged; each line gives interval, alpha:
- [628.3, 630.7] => 0.07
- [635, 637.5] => 0.13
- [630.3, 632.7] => -0.21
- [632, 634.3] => -0.67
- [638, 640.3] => -0.14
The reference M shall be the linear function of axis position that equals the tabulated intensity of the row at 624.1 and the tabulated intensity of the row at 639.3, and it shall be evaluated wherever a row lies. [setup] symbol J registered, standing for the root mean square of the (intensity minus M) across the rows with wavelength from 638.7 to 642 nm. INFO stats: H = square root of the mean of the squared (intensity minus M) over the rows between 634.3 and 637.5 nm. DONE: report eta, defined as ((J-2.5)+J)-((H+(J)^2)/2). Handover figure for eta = -1.86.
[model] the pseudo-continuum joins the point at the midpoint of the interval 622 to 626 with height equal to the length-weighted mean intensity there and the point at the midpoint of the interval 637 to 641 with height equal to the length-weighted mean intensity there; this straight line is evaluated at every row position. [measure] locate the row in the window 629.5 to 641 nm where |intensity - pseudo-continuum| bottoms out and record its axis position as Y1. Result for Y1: 636.9 nm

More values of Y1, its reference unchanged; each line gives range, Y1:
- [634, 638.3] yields 636.9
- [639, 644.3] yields 644.1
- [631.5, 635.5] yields 634.5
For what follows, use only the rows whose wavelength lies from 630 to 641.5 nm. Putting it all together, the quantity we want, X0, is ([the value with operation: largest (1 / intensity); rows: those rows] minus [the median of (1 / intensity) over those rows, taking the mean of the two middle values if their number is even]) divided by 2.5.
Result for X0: 0.0009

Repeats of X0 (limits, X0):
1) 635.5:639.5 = 0.0004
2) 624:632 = 0.0010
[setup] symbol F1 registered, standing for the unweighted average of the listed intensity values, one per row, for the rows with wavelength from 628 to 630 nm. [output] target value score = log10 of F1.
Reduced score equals 1.38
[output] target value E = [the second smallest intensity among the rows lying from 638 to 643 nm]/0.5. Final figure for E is 45.7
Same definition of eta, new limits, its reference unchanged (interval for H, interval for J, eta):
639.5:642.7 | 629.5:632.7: -1.69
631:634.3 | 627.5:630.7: -1.67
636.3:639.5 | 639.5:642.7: -1.63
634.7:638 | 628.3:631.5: -1.63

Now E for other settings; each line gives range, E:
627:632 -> 46.4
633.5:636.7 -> 46.1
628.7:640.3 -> 45.7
